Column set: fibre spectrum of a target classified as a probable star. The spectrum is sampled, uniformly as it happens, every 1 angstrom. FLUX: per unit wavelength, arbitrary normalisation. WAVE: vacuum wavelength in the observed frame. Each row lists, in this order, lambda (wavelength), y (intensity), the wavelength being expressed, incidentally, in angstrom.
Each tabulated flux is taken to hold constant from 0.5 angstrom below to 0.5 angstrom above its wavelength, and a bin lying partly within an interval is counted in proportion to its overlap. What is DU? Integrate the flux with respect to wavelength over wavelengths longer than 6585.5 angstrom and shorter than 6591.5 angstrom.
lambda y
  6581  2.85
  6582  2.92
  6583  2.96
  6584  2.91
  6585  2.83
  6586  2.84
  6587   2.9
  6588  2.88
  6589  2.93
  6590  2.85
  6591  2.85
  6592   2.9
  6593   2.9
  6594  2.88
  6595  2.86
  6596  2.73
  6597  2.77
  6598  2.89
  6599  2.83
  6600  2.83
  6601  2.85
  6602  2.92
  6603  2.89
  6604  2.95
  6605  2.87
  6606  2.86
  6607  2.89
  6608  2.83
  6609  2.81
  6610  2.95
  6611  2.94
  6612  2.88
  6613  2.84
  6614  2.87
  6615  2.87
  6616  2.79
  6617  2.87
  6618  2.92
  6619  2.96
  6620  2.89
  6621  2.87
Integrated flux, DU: 17.25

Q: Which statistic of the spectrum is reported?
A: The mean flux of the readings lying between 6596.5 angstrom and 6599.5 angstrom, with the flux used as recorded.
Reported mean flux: 2.83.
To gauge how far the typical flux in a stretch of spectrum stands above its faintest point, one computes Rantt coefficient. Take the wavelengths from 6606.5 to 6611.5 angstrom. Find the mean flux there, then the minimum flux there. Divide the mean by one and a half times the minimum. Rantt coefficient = 0.684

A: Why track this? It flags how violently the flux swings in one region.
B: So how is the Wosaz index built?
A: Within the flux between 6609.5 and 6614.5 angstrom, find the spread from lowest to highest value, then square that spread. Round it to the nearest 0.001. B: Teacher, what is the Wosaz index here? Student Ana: 0.012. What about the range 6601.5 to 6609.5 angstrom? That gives 0.020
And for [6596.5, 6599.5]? 0.014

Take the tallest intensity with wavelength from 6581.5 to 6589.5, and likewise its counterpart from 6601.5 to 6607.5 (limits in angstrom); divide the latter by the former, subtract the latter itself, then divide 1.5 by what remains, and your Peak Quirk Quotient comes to -0.768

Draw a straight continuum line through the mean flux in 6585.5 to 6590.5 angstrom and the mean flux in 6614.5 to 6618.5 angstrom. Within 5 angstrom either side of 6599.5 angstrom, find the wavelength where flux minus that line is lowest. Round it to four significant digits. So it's 6596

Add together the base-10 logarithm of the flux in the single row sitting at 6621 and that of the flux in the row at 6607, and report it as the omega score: 0.919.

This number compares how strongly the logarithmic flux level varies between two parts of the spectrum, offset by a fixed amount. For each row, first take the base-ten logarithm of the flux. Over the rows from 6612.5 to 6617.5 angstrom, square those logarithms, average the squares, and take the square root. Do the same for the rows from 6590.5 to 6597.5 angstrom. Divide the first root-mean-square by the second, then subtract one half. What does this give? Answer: 0.502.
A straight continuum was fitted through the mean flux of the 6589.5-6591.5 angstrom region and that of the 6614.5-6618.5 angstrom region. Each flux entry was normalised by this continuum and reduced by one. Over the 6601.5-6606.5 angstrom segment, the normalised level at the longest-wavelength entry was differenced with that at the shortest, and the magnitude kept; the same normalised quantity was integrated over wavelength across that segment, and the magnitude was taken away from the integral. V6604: 0.051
